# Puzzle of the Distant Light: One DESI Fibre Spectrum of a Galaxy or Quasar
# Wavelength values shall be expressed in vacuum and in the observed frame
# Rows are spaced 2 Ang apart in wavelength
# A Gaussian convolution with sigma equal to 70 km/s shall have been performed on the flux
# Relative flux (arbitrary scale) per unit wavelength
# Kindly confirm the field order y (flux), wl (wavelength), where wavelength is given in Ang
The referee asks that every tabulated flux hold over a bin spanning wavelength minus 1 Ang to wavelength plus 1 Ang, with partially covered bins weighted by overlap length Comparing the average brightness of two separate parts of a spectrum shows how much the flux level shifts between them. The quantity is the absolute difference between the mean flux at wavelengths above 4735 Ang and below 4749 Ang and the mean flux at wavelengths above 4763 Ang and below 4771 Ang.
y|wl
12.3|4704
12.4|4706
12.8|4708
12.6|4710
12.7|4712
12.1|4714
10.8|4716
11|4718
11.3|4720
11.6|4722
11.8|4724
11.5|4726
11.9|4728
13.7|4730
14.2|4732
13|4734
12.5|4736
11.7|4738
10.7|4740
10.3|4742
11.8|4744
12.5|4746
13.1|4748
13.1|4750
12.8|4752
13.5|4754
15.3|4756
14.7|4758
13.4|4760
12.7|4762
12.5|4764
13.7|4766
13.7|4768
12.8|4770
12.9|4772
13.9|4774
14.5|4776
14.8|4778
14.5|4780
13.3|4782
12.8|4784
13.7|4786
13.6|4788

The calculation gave 1.4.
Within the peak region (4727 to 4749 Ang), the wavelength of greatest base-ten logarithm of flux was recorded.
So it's 4732 Ang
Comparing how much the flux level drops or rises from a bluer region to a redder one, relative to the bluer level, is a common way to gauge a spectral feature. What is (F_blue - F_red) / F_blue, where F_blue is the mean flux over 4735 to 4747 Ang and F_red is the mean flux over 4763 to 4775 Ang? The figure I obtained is -0.14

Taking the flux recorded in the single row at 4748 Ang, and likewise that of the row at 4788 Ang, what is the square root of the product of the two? 13.3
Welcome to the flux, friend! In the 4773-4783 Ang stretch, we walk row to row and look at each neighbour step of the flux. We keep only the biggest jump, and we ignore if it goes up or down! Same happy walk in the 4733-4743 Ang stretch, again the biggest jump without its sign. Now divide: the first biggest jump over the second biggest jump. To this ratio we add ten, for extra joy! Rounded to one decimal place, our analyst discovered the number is 11.2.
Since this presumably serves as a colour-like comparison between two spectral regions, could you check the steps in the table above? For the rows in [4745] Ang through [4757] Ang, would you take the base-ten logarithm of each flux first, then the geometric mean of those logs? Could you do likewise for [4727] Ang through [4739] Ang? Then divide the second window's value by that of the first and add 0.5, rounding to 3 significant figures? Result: 1.48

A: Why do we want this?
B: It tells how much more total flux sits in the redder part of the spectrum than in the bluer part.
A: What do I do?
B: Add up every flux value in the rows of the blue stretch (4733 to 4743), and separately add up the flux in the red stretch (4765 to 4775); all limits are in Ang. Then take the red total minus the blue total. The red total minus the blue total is 8.8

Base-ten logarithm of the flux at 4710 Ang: 1.10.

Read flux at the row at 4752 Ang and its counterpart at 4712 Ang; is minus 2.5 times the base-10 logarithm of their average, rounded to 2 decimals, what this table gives -2.76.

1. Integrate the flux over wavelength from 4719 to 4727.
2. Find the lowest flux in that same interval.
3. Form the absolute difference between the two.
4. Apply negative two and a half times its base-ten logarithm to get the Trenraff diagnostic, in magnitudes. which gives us -4.77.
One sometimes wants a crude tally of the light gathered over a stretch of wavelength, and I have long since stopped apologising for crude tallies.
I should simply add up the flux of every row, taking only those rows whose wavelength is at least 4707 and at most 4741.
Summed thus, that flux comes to 206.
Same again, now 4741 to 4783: 280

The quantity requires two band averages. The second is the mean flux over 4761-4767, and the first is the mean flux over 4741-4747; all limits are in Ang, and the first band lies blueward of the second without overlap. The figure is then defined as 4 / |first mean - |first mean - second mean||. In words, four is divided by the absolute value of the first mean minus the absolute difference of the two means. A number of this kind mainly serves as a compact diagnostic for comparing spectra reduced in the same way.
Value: 0.396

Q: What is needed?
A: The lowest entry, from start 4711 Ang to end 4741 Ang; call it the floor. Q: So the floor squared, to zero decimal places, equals 114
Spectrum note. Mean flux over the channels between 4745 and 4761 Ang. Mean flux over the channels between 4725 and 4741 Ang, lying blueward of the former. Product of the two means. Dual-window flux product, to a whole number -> 168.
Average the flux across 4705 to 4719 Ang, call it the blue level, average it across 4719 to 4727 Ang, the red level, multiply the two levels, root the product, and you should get 11.8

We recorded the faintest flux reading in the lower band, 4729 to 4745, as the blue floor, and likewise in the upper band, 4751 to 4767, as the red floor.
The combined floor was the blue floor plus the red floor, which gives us 22.8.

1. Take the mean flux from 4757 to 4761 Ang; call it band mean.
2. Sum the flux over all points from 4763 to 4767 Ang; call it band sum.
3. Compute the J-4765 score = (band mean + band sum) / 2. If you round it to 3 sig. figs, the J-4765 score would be 20.1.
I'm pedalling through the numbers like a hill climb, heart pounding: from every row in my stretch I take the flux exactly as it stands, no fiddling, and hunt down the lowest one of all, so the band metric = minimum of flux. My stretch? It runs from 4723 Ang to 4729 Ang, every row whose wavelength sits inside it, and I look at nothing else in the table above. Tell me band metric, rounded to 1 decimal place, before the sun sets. 11.5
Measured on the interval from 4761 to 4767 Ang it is 12.5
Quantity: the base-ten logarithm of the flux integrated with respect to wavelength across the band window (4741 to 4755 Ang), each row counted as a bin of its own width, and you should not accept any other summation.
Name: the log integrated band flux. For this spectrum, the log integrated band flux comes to 2.24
